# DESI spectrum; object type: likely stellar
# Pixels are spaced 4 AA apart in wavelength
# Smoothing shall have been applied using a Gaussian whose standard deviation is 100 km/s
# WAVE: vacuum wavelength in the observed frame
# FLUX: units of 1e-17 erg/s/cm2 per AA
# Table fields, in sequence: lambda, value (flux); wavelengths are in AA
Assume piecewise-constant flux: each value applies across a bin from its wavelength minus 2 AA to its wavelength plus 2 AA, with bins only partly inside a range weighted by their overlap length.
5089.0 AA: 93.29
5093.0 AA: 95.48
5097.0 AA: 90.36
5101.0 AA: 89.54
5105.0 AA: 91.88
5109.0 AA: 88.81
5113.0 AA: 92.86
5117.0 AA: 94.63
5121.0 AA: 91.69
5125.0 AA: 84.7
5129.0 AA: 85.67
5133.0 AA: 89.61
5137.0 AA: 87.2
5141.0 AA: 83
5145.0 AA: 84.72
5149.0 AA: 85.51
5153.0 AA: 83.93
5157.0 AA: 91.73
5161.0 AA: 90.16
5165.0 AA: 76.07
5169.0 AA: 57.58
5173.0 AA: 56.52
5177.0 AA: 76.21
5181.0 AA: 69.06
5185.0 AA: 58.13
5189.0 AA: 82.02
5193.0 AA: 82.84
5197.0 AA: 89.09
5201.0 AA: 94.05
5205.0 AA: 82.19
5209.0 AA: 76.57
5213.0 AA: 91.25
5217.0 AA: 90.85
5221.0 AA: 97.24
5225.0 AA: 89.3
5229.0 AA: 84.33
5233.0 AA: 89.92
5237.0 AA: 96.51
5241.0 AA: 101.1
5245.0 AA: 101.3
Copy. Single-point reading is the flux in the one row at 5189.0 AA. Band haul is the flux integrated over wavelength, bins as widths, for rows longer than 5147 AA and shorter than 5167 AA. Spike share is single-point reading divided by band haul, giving 0.048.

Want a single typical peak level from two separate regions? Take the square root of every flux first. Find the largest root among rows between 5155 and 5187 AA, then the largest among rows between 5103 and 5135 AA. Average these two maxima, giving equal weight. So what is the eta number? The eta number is 9.65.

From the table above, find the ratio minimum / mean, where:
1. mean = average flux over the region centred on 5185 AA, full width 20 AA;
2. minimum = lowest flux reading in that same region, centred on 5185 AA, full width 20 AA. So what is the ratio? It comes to 0.79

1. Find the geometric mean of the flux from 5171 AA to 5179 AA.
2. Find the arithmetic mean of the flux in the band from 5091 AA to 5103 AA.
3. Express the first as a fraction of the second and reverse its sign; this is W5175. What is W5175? -0.71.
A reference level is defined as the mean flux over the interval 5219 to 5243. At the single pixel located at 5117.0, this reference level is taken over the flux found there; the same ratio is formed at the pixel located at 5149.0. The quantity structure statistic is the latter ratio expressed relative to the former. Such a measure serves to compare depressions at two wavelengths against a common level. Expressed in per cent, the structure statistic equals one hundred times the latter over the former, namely 110.7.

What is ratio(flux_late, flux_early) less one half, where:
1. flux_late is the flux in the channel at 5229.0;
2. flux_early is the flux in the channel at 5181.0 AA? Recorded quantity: 0.72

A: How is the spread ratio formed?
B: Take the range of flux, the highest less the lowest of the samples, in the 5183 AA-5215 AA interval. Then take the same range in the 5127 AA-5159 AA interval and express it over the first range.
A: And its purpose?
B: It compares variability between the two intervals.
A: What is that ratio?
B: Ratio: 0.24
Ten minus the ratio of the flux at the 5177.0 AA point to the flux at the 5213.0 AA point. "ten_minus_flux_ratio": 9.2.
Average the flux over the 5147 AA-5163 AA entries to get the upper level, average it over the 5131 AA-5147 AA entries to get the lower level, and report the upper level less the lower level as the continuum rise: 1.7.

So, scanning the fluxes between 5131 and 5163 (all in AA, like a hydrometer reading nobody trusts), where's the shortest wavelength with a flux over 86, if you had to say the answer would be 5133.0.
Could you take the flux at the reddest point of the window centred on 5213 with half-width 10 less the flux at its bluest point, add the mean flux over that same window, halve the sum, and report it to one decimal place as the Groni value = 51.3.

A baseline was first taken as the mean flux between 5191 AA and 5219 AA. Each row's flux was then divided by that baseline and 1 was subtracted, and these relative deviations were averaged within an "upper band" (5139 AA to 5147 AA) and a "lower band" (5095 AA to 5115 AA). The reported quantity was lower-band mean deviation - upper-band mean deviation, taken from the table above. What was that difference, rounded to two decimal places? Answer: 0.08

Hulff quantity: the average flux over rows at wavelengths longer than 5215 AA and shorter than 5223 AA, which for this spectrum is 94.0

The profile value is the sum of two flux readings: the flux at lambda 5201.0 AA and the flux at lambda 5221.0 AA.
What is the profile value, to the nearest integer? 191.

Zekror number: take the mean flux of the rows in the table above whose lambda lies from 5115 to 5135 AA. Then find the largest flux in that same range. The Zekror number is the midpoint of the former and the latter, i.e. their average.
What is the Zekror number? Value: 92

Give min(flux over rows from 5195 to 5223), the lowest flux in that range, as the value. 76.57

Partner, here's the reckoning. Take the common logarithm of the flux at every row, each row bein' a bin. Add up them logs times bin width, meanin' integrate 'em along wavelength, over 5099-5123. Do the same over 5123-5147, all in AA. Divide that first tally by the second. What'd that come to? 1.01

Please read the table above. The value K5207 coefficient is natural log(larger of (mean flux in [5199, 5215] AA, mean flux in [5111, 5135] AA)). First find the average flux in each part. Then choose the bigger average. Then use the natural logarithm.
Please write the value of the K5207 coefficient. 4.50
